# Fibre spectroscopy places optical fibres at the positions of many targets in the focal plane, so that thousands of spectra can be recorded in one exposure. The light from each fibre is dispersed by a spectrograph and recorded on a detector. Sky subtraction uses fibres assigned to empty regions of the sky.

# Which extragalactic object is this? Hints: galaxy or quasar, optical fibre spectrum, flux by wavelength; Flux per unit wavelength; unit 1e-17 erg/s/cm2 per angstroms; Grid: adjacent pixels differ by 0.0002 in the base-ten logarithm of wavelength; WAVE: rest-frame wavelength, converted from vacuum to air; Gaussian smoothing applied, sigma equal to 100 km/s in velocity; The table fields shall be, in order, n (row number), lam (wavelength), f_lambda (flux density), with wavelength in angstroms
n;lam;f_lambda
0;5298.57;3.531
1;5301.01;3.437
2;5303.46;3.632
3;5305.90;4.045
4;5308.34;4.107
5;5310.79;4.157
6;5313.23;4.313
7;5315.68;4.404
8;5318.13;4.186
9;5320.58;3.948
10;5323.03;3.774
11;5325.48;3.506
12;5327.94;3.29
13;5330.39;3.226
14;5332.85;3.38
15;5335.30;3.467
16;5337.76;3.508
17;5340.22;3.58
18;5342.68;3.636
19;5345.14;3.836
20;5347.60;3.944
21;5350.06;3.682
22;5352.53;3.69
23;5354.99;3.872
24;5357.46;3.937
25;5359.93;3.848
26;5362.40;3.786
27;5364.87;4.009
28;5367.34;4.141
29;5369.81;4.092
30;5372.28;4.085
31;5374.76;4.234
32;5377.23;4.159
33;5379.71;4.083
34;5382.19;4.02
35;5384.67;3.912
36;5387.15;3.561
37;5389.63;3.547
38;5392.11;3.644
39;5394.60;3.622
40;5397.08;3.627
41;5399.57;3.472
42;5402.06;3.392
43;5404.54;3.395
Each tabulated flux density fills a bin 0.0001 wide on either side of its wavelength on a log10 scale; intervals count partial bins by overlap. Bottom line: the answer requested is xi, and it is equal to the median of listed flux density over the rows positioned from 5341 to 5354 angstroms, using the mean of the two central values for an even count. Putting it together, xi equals 3.7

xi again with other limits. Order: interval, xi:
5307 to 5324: 4.2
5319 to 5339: 3.5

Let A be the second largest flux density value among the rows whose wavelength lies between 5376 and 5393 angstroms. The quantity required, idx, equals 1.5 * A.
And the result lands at 6.1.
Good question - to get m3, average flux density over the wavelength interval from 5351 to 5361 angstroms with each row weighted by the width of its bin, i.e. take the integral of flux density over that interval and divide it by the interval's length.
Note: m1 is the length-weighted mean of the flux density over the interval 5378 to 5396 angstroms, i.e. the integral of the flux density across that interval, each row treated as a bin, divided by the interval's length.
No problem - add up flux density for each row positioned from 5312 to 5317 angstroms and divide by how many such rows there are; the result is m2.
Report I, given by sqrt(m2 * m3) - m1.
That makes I 0.31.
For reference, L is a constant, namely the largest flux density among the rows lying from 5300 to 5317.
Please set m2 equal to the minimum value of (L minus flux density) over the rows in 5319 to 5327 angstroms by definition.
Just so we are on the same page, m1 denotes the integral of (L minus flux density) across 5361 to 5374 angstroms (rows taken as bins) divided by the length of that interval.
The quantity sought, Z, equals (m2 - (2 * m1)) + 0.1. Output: -0.20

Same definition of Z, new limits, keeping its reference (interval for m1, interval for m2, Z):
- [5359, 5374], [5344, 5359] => -0.24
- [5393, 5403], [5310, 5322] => -1.63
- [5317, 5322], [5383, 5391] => -0.11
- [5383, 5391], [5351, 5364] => -0.86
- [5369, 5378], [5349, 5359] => 0.05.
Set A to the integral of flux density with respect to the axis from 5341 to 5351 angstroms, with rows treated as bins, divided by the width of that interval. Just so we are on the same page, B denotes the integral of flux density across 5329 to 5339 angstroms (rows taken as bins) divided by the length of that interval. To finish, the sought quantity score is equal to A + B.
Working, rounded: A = 3.77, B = 3.39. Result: 7.2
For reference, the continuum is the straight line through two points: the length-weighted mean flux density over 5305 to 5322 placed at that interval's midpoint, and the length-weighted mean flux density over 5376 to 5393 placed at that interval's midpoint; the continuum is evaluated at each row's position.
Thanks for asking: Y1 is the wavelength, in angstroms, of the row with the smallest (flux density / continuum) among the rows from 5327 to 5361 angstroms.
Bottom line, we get 5330.39 angstroms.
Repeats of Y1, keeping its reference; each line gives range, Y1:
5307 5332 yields 5330.39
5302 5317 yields 5303.46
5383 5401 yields 5399.57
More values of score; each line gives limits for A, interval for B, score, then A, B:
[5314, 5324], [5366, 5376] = 8.2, 4.09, 4.14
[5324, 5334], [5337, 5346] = 7.0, 3.36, 3.64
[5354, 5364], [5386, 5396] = 7.5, 3.86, 3.60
